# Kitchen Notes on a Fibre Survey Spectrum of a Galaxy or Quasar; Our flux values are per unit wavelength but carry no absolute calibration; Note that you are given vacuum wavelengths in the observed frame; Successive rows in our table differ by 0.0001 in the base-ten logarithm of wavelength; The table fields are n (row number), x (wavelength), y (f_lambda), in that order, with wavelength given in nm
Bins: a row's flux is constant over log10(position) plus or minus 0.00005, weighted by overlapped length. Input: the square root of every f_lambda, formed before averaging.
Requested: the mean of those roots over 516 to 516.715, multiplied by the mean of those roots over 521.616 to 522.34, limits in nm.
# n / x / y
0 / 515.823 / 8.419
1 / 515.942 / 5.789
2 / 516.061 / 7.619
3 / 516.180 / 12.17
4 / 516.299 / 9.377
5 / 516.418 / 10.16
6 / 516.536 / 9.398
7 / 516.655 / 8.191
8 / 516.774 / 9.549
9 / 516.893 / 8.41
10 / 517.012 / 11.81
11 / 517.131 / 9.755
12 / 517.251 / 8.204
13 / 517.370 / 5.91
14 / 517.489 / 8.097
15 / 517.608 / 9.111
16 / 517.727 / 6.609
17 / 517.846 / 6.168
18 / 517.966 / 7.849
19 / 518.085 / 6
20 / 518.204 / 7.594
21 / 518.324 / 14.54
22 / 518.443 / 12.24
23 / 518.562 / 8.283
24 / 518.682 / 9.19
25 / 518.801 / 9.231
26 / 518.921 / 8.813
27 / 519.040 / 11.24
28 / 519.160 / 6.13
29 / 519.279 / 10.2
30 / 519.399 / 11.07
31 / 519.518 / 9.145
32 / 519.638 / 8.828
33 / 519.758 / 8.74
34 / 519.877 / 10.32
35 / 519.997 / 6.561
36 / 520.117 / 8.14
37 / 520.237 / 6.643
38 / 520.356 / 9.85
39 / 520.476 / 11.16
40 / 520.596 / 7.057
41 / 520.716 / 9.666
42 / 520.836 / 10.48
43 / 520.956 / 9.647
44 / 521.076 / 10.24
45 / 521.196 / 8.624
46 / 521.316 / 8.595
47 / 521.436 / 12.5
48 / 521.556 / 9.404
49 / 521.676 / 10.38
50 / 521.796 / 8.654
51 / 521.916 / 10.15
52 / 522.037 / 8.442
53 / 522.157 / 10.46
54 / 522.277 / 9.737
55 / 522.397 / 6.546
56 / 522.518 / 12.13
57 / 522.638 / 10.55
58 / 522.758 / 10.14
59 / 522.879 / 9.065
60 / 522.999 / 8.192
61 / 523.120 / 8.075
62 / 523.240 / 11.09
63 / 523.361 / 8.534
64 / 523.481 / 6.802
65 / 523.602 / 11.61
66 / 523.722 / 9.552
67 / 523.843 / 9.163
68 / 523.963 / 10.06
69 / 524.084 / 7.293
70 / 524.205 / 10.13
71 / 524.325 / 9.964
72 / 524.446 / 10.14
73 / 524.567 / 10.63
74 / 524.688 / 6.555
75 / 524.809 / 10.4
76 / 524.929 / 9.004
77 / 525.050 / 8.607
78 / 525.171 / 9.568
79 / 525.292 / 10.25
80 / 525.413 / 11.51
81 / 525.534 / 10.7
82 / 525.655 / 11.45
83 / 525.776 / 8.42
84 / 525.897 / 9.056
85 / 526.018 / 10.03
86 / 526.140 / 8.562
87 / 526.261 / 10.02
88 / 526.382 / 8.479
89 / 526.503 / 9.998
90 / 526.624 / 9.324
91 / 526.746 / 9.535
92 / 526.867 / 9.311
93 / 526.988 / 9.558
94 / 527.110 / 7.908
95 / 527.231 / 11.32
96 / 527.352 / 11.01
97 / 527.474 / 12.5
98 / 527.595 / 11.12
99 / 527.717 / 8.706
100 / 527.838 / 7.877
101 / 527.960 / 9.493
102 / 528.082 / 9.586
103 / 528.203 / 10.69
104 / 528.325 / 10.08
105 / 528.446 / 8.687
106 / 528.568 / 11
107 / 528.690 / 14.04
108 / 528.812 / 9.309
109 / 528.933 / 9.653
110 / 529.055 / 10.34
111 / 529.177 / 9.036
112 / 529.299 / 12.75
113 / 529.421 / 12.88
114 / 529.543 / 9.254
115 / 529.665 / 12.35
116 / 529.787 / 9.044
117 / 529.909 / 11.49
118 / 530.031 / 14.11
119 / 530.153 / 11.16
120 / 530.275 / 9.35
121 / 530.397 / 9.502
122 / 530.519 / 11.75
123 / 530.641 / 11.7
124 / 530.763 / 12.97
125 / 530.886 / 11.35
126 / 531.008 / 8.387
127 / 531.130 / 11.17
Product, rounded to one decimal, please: 9.5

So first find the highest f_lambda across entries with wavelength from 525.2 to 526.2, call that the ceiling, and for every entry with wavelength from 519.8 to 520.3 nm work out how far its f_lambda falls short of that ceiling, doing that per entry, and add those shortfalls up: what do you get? 14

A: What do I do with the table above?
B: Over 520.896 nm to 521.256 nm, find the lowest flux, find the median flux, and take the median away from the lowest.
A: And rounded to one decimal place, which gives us -1.0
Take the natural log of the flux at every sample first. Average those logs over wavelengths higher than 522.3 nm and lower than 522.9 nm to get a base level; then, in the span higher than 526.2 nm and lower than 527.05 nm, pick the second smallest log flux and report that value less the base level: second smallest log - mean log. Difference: -0.02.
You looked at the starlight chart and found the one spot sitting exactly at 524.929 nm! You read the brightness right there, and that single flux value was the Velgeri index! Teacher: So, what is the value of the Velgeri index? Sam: 9.004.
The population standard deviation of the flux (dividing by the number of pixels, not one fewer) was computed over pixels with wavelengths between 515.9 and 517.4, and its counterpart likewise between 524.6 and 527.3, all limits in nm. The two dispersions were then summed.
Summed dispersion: 3.011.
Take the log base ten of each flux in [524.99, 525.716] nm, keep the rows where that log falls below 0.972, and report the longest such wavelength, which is 525.050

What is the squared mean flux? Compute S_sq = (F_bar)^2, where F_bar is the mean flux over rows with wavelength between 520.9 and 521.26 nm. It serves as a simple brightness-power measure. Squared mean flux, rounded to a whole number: 90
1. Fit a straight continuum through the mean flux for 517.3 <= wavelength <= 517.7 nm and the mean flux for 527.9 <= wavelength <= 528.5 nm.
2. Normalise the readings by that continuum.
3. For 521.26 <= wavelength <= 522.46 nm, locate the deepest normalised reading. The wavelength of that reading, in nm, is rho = 522.397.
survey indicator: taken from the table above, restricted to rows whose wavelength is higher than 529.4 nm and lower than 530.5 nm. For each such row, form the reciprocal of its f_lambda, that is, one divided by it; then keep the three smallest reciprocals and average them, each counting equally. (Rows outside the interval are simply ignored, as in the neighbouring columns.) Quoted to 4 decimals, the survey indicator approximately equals 0.0765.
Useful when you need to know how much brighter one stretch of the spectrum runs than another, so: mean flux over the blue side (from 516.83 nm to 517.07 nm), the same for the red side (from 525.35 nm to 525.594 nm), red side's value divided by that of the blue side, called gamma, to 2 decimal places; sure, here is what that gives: 1.10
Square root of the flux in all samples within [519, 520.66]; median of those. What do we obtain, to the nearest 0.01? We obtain 3.00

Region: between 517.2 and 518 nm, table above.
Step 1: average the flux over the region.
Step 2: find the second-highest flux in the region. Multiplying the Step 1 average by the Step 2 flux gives 61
